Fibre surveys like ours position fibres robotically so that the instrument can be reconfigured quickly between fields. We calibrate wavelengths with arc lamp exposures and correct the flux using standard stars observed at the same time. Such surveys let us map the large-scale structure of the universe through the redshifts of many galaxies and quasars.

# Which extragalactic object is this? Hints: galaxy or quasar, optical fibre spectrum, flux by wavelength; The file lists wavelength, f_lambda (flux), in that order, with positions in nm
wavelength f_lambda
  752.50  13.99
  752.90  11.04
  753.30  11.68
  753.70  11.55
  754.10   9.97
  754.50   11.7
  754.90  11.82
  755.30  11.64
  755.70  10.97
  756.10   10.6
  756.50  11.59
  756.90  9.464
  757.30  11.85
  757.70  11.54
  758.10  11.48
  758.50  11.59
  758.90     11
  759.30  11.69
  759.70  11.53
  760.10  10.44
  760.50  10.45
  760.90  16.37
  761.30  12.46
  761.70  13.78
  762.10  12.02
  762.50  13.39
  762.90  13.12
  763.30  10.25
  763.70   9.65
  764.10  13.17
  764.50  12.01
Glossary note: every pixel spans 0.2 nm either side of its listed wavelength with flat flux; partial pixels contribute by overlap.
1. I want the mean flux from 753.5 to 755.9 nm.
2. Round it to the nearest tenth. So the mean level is 11.3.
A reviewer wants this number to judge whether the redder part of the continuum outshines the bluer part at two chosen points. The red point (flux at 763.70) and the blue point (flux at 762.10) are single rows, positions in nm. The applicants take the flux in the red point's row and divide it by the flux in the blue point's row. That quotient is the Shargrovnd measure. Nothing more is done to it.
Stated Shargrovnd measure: 0.80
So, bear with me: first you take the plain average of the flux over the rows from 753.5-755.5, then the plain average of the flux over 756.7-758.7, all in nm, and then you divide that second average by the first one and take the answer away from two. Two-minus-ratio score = 1.01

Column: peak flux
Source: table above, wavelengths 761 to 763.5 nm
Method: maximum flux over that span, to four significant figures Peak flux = 13.78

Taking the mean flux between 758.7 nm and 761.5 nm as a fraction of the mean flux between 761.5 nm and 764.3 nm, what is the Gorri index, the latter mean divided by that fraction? 12.4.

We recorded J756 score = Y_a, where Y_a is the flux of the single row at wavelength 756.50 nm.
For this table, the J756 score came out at 11.59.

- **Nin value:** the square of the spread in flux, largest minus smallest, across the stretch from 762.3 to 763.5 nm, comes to 10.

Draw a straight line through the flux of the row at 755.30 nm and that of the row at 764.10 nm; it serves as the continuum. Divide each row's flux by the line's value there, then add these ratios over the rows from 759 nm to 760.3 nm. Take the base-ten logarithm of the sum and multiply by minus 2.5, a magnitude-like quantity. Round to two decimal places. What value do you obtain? -1.08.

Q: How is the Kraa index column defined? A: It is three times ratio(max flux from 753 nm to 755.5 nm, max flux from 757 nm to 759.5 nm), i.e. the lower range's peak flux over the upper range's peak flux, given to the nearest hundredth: 2.99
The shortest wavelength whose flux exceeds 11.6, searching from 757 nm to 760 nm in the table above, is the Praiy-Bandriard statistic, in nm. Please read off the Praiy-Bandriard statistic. 757.30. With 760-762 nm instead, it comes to 760.90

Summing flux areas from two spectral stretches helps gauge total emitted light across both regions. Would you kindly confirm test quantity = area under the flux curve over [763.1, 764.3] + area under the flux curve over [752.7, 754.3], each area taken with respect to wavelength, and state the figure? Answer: 31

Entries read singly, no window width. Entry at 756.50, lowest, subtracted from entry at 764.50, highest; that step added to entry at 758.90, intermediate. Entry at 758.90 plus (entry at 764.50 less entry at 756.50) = 11.4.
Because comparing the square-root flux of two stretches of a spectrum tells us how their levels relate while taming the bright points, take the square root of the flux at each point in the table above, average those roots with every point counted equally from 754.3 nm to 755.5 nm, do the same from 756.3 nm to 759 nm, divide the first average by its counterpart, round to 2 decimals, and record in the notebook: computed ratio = 1.02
